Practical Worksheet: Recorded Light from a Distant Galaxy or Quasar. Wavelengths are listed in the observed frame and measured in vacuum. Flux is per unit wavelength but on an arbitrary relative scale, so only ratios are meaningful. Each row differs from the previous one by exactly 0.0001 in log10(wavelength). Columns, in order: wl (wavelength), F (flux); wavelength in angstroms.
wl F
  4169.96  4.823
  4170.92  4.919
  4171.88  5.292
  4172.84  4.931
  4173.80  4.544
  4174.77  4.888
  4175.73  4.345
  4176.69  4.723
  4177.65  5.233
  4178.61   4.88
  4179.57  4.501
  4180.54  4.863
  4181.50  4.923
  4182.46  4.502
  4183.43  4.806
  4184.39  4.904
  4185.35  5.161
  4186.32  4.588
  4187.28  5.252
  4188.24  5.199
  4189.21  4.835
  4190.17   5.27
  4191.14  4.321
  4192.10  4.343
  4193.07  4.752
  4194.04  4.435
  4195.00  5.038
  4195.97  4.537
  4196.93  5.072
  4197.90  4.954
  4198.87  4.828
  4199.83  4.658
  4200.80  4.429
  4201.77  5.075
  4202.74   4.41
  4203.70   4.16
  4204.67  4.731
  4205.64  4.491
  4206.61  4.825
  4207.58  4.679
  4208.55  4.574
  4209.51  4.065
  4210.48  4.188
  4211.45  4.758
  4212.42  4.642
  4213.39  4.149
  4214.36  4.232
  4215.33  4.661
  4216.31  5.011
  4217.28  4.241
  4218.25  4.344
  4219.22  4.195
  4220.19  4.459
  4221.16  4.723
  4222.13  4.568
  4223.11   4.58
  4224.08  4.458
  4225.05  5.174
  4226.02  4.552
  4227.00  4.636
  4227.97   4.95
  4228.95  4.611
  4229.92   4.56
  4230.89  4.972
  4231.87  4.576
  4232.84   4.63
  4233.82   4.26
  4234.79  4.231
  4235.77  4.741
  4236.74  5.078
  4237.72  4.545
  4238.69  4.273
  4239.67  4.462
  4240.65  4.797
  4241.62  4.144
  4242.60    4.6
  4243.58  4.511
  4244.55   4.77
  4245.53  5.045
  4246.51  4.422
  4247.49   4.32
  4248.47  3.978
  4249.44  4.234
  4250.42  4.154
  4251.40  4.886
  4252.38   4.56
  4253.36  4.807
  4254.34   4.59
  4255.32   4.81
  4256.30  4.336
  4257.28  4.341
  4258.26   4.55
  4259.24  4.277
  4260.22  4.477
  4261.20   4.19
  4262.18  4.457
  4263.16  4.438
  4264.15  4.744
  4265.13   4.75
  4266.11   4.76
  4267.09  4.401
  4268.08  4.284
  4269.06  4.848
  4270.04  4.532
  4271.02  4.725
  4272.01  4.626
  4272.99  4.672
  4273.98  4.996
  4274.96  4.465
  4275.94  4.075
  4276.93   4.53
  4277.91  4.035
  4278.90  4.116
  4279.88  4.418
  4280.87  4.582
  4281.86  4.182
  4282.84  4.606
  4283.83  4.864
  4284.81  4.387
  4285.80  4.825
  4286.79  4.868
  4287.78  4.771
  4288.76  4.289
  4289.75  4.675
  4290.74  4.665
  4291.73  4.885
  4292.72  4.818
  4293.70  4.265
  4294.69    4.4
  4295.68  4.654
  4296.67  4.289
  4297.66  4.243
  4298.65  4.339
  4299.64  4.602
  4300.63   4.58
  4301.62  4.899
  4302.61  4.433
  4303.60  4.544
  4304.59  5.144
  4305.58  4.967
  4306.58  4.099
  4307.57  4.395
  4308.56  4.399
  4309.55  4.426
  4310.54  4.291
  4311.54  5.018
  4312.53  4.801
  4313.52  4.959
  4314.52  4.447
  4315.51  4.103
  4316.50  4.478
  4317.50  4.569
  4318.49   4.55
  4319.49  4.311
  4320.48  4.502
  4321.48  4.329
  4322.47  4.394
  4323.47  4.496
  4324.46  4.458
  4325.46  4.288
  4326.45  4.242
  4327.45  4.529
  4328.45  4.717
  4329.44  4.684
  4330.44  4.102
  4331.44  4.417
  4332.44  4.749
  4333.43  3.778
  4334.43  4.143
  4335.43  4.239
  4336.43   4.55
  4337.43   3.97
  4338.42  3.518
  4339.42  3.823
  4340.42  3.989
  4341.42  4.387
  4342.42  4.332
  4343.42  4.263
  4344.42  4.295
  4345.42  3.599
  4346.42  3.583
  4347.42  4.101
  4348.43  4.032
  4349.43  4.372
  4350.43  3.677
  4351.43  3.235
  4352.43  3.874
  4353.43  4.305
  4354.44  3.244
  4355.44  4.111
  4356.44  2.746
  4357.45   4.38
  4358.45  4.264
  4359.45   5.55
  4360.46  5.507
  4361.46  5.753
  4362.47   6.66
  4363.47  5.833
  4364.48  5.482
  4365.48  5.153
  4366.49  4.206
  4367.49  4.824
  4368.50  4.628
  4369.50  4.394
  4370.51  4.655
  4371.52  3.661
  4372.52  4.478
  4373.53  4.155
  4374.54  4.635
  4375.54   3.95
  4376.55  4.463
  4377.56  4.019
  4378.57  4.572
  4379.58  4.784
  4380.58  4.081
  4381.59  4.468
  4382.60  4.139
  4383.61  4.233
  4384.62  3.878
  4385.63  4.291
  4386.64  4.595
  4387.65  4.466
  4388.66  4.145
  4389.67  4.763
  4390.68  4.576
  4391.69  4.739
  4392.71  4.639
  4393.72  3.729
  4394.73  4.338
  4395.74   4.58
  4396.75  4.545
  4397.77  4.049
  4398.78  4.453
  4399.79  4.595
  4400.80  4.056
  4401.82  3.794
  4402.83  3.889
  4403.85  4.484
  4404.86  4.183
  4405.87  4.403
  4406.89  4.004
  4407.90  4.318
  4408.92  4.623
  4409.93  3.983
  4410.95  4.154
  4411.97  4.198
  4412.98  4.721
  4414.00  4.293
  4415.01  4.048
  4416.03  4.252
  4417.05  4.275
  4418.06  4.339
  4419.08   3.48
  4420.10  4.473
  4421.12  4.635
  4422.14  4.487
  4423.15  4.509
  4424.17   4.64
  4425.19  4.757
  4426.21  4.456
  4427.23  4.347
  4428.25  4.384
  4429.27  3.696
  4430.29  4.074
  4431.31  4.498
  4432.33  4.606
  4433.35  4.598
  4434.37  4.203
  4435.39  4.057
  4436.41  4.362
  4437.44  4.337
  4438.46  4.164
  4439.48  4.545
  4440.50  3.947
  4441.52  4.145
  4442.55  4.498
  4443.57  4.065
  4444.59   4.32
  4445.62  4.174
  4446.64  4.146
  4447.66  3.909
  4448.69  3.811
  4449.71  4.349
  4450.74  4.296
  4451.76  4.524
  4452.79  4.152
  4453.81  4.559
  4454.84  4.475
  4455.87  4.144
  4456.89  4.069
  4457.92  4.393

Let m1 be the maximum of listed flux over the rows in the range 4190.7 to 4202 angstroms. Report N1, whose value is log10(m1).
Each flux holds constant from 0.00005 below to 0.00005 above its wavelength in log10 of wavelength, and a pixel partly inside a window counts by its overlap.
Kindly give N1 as 0.705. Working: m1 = 5.075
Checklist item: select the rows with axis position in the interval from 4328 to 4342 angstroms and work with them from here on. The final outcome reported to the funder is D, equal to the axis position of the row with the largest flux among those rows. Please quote 4332.44 angstroms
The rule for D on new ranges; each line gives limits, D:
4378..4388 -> 4379.58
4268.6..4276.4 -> 4273.98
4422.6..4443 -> 4425.19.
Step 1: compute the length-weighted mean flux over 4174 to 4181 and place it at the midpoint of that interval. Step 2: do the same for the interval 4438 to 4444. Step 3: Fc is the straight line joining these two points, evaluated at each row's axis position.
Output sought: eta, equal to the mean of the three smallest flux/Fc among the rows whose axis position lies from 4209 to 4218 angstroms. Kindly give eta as 0.881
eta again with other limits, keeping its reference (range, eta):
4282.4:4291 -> 0.974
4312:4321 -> 0.956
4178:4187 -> 0.954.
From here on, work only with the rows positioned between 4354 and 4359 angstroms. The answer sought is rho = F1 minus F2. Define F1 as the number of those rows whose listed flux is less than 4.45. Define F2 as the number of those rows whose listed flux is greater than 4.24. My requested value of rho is 3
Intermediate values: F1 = 5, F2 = 2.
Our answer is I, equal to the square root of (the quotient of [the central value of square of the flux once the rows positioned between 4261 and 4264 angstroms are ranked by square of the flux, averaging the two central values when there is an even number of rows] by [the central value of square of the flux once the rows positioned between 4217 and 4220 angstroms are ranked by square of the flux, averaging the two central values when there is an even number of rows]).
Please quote 1.05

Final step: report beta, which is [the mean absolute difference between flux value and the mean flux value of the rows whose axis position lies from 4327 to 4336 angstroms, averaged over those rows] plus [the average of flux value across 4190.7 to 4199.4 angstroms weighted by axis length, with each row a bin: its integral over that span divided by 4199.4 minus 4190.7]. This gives 5.0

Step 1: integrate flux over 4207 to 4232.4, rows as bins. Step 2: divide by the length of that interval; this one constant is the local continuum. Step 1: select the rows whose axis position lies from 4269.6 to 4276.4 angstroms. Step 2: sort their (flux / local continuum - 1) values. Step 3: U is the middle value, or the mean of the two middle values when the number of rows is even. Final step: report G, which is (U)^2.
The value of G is 0.0002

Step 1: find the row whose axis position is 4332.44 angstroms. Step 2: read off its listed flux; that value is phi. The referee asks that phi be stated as 4.749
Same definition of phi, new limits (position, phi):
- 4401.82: 3.794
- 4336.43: 4.55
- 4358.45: 4.264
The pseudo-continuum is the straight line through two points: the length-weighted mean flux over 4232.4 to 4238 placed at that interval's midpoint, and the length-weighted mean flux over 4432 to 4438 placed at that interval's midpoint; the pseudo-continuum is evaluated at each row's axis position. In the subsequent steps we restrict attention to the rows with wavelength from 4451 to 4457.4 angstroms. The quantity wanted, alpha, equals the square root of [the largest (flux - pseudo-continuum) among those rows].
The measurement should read 0.48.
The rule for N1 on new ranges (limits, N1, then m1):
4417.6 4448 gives 0.677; 4.757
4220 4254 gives 0.714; 5.174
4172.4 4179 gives 0.719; 5.233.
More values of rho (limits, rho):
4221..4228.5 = -8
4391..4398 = -2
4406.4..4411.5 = 2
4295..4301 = -3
